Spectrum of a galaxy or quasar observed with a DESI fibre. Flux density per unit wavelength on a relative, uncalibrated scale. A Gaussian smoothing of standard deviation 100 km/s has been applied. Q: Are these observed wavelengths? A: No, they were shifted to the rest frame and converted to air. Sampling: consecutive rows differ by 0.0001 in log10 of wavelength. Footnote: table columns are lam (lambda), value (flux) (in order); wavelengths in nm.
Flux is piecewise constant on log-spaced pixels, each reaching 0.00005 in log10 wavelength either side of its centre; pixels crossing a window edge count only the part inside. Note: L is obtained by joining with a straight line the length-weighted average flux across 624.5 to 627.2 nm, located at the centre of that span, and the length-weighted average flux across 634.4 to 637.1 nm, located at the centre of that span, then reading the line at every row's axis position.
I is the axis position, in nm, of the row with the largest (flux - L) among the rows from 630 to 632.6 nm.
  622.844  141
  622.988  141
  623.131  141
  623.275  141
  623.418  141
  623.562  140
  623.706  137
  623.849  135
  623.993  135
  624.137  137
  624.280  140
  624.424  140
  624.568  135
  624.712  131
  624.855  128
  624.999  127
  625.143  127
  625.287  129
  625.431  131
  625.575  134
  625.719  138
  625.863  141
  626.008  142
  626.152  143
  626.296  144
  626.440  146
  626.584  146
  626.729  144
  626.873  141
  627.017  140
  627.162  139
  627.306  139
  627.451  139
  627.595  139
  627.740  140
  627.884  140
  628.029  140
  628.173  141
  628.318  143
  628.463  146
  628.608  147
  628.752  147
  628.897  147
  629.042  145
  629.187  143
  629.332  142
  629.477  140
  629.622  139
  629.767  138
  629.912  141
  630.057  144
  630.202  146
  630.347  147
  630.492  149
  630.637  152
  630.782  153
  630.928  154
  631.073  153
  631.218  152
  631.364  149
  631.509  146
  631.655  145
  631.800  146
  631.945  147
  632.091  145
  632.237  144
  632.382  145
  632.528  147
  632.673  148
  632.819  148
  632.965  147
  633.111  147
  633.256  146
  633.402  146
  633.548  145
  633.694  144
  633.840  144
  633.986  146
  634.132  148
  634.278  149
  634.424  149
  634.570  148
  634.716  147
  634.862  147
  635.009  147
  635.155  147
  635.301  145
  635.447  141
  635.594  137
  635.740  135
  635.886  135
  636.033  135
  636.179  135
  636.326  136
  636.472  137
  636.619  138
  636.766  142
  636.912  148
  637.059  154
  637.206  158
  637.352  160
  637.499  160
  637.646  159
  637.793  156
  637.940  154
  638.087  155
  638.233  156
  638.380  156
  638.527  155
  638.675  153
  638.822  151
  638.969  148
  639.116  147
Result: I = 630.928 nm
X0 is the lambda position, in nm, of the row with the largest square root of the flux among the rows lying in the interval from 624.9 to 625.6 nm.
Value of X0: 625.575 nm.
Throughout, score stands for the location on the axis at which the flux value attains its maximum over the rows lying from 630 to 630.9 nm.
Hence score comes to 630.782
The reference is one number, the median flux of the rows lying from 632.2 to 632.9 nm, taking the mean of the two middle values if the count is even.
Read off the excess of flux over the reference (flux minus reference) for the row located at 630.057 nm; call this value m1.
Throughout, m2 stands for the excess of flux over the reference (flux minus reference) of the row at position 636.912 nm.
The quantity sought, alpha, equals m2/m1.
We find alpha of -0.3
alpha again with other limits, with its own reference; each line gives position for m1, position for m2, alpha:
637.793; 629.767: -1.0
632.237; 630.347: 0.0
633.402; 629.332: 5.0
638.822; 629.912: -1.5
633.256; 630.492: -2.0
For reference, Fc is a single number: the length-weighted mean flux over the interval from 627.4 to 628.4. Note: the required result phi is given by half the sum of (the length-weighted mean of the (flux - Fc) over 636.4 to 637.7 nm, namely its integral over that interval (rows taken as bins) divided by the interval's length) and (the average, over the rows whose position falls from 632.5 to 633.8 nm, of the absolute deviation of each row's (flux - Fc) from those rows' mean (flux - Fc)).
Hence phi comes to 6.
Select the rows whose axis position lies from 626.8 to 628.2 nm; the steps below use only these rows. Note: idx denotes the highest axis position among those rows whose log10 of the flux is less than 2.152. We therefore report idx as 628.173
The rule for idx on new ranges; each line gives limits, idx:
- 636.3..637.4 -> 636.619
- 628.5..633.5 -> 629.912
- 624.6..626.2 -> 625.863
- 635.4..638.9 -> 636.619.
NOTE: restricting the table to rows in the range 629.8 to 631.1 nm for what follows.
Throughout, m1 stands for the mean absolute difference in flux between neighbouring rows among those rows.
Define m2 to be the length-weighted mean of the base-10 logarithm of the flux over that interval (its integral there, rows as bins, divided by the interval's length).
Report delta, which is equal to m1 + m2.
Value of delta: 3.92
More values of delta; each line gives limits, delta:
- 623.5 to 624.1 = 3.80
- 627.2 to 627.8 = 2.48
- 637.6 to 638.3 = 3.94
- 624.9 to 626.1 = 4.27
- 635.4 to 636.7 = 3.26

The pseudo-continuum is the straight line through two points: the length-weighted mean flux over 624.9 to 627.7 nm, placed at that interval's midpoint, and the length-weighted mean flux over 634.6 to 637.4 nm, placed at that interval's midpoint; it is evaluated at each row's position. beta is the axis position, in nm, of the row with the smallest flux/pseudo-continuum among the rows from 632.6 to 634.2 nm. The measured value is 633.840 nm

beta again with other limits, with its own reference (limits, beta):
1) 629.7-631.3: 629.767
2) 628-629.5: 629.477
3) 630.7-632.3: 632.237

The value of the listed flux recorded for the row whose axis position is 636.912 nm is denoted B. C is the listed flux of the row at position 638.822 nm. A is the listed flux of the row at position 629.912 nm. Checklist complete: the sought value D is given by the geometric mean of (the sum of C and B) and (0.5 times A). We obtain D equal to 145.2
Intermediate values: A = 141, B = 148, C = 151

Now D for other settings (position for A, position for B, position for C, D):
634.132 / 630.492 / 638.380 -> 150.2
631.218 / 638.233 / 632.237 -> 151.0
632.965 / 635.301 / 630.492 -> 147.0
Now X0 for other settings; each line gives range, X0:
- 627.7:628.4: 628.318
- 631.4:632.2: 631.945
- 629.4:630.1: 630.057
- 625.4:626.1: 626.008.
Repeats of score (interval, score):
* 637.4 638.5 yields 637.499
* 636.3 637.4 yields 637.352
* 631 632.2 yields 631.073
